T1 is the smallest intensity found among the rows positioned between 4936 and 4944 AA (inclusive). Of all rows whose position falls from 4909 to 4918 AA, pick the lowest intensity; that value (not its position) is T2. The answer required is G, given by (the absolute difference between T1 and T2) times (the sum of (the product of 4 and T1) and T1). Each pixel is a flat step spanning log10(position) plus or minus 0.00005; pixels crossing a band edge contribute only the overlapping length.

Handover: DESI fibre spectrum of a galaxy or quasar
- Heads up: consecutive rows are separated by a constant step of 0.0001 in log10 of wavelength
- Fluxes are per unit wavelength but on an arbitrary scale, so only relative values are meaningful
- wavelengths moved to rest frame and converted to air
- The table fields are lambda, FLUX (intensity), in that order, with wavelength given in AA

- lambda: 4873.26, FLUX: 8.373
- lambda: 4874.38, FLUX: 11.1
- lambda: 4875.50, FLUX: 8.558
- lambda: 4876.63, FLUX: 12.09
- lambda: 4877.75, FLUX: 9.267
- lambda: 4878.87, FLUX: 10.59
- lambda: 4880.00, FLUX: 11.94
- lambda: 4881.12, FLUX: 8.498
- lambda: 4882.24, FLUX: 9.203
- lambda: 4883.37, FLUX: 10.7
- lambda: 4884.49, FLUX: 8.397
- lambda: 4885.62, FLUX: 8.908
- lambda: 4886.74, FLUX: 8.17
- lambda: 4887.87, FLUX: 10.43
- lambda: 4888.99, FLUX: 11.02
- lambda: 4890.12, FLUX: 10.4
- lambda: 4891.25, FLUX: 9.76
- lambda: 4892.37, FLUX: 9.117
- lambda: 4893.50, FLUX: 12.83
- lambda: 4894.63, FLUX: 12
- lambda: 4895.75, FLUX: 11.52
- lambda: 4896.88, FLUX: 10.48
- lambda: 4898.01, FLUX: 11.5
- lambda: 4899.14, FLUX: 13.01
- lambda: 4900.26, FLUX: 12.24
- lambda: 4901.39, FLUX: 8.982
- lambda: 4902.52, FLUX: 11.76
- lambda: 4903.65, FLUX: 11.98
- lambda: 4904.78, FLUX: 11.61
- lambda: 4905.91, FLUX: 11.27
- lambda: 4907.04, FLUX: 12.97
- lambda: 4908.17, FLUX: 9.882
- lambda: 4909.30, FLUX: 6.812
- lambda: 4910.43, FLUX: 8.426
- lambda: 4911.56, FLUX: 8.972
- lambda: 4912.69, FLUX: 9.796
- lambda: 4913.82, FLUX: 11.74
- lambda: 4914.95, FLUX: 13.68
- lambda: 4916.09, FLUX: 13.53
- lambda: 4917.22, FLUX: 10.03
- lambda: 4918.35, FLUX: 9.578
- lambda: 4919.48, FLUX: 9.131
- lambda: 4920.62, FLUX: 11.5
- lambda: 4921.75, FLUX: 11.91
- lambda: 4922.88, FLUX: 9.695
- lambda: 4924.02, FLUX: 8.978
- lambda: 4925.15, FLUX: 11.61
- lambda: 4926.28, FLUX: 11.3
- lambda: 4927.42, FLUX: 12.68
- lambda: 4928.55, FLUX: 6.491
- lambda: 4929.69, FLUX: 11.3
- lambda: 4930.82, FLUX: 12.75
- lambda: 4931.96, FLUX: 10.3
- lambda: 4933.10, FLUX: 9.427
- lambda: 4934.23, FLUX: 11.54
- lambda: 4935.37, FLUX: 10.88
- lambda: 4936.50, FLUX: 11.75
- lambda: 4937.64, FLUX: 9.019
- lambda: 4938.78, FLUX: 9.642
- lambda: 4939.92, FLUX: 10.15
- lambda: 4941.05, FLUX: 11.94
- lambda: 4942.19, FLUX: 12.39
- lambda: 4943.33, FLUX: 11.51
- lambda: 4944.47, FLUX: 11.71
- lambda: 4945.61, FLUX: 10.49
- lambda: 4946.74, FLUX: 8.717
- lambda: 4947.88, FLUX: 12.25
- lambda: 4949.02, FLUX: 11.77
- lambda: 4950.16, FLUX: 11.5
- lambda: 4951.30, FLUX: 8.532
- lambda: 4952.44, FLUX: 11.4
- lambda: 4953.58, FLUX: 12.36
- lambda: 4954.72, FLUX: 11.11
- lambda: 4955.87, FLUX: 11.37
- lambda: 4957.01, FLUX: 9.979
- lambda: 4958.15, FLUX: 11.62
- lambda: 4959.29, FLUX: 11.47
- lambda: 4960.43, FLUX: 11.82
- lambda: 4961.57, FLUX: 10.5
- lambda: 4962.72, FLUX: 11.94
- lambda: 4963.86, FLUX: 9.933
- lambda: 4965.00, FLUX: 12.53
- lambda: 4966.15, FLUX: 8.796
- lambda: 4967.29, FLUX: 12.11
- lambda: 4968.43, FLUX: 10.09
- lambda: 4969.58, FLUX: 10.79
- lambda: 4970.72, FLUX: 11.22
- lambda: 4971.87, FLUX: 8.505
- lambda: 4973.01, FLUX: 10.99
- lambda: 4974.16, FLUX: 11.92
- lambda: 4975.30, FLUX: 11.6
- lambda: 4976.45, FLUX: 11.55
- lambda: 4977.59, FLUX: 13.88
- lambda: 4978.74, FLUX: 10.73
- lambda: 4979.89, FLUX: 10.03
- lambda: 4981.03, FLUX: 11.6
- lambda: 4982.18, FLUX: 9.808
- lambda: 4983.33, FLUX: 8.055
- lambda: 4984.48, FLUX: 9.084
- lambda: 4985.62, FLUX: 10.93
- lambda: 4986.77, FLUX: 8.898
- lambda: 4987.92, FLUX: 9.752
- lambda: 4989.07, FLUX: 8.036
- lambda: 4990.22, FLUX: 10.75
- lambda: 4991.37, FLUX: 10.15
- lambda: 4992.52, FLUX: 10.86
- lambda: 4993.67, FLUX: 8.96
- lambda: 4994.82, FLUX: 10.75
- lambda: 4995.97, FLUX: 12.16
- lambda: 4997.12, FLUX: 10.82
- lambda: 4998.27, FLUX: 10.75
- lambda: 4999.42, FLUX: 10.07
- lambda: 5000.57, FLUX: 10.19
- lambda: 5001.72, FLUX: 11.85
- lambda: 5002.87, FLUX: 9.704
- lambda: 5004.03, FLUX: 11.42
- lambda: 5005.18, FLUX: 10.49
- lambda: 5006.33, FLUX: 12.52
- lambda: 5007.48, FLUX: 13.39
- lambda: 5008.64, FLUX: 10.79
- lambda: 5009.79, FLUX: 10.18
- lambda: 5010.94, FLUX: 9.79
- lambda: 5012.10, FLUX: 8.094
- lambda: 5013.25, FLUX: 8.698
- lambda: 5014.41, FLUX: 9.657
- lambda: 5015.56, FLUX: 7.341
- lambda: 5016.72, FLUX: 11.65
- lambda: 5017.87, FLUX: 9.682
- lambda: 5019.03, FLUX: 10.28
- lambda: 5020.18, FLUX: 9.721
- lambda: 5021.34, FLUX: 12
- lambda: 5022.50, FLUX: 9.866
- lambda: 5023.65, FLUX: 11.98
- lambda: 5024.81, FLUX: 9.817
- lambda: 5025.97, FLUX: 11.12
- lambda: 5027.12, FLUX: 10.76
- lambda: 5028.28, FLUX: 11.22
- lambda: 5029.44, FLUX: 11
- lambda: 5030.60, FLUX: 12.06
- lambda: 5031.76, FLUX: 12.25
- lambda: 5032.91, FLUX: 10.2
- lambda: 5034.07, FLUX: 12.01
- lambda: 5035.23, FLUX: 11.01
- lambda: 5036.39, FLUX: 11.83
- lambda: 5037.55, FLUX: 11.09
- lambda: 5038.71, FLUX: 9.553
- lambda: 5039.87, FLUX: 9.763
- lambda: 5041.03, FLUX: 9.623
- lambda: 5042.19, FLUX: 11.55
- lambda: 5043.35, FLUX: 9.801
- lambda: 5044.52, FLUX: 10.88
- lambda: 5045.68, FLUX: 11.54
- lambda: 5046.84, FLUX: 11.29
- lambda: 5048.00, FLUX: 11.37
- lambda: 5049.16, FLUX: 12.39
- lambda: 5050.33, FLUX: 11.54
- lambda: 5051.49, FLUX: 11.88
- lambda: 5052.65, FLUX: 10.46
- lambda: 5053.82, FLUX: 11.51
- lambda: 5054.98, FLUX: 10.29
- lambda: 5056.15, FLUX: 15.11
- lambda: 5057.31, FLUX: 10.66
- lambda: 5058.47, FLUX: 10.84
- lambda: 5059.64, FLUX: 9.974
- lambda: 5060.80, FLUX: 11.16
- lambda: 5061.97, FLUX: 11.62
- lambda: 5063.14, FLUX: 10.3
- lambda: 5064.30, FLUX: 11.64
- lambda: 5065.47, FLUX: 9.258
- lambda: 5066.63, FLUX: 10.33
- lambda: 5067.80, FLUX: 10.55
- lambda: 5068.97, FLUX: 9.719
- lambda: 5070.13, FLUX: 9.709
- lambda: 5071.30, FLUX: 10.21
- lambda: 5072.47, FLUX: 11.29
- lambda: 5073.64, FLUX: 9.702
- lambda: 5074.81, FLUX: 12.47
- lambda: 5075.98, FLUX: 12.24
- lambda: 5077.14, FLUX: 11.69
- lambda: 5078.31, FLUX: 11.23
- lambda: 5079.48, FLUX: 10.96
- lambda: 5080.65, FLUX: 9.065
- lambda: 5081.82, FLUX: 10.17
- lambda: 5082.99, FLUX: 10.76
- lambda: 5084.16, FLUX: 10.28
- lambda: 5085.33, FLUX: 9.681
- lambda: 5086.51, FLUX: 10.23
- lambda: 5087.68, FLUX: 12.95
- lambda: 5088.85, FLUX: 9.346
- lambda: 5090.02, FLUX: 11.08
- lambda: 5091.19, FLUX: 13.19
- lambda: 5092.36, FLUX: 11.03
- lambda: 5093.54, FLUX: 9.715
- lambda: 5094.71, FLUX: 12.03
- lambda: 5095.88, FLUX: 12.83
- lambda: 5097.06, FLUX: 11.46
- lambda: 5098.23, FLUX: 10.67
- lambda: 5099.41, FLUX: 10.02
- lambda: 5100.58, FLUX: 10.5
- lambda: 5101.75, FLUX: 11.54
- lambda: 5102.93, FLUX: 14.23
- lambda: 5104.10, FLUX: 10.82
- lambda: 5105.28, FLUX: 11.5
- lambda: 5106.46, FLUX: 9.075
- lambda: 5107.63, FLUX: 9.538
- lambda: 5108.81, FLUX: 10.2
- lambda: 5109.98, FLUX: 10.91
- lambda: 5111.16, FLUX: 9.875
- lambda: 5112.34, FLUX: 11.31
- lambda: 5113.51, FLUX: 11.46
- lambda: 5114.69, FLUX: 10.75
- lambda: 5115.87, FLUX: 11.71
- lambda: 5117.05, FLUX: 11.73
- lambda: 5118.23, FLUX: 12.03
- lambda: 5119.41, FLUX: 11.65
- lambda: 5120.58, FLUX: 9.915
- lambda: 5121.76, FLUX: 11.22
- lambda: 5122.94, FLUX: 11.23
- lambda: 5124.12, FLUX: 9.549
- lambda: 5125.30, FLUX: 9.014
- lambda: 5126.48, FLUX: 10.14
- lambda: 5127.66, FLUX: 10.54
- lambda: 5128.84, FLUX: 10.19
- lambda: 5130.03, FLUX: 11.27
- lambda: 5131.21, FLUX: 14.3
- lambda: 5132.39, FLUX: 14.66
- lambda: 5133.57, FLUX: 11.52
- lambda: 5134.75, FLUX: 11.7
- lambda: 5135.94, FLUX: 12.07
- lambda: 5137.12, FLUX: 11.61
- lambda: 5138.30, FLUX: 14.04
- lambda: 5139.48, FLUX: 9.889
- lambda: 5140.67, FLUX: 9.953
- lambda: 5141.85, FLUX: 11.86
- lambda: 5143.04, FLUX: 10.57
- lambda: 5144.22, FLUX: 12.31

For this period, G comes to 100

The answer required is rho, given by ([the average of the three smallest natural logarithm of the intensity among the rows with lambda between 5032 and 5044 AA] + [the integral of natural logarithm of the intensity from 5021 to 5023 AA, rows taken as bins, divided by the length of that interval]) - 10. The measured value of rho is -5.36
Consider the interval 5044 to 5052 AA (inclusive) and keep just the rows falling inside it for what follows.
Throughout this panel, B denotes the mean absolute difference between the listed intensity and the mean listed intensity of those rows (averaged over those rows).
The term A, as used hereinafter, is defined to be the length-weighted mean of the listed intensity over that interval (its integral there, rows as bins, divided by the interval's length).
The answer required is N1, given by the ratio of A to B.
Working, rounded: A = 11.6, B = 0.33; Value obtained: 35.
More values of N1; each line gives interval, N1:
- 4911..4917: 7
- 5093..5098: 12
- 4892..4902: 10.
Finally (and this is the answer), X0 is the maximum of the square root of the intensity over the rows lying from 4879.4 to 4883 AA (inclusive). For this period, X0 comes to 3.46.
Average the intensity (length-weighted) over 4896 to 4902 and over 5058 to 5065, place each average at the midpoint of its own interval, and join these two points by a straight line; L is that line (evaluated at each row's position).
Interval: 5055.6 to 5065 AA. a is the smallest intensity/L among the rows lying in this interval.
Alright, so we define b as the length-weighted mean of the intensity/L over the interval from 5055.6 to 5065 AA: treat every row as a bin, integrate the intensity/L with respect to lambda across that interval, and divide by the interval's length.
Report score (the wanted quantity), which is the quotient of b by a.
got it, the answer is 1.14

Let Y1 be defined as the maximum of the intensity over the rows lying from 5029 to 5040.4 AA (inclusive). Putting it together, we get 12.25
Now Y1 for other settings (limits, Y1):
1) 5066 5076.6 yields 12.47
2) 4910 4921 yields 13.68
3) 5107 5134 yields 14.66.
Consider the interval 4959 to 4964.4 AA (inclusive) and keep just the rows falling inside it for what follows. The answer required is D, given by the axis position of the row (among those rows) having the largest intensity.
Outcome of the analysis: 4962.72 AA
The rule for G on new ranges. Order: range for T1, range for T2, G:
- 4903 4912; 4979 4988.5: 42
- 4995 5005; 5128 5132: 24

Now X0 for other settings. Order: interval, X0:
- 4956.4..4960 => 3.41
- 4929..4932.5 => 3.57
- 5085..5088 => 3.60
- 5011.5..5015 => 3.11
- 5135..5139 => 3.75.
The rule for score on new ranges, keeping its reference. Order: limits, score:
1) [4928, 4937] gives 1.63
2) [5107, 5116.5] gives 1.12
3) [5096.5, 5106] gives 1.13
